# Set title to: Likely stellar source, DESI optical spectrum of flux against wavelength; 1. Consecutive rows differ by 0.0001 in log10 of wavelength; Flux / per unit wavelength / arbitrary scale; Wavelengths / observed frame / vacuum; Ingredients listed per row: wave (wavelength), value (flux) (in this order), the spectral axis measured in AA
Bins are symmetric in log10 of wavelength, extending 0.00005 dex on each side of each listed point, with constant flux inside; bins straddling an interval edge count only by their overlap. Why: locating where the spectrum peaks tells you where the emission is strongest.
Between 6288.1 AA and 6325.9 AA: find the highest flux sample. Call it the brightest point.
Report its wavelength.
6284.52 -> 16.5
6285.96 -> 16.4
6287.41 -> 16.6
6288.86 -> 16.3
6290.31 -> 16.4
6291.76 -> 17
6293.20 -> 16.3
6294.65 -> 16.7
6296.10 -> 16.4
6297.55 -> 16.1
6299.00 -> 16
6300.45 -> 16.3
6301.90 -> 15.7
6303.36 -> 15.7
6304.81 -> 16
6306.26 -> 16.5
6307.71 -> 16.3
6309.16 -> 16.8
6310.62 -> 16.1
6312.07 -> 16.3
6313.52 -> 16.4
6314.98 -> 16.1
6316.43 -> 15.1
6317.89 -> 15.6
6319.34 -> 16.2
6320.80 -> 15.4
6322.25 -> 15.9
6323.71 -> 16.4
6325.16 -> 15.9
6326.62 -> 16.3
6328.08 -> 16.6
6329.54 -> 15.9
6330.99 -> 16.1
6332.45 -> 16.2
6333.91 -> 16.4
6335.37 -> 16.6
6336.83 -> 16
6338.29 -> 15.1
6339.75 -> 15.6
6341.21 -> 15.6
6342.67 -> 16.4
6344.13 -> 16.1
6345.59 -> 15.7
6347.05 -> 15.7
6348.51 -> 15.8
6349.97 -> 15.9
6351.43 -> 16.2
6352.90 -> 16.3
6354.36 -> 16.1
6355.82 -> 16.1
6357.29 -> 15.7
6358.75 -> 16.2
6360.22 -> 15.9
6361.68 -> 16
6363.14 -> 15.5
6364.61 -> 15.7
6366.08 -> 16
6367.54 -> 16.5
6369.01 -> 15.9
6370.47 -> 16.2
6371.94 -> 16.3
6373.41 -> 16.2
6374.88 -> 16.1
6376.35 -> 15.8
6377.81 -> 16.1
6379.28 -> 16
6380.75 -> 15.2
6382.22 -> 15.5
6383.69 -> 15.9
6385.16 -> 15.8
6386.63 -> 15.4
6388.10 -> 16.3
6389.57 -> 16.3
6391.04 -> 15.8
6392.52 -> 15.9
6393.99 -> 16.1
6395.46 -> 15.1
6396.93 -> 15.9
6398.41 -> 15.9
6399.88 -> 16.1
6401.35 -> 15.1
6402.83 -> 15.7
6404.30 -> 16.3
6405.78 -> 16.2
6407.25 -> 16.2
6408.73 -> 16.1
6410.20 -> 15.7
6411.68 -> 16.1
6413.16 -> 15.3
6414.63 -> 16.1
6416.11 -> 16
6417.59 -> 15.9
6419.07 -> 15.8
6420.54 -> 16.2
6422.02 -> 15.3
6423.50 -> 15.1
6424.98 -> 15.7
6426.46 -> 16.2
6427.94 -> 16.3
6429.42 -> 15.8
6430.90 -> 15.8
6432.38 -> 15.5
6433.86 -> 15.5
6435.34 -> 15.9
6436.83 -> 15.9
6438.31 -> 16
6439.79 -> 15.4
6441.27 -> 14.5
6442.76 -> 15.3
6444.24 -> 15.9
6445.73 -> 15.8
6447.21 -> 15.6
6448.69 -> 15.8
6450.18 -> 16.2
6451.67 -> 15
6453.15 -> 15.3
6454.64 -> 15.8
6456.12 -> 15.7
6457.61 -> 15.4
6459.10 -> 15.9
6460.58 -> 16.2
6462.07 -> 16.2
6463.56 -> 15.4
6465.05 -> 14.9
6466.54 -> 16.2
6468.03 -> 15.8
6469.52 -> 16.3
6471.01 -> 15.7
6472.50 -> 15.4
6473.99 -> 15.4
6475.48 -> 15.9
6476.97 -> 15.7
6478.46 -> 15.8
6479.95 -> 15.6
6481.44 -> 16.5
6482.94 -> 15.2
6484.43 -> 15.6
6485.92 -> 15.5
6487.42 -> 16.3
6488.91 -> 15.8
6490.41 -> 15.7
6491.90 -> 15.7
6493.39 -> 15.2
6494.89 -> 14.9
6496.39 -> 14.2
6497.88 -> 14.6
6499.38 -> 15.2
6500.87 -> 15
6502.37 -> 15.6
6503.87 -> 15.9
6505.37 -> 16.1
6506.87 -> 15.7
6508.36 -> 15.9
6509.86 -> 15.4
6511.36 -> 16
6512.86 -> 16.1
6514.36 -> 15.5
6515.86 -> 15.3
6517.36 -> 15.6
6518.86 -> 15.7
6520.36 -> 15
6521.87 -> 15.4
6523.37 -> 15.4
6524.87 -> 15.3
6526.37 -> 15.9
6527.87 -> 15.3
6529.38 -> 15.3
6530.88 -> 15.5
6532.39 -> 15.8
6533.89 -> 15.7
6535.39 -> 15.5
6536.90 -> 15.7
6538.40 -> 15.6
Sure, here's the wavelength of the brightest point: 6291.76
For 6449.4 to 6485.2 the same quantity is 6481.44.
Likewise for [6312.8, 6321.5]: 6313.52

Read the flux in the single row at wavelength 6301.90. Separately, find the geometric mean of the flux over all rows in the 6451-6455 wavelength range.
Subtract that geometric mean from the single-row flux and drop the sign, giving 0.34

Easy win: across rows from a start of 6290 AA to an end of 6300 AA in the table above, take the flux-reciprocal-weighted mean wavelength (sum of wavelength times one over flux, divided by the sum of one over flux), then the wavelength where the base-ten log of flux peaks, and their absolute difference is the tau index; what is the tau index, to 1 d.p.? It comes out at 2.9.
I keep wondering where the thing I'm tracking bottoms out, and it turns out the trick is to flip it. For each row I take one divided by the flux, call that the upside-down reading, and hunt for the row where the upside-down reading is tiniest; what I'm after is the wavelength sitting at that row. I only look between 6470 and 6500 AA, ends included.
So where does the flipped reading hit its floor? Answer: 6481.44 AA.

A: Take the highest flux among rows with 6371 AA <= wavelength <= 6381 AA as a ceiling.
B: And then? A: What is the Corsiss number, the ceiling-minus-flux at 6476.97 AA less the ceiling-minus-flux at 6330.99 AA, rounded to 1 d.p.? 0.4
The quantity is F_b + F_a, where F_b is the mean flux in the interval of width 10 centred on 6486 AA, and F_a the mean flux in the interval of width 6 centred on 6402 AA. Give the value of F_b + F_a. 31.6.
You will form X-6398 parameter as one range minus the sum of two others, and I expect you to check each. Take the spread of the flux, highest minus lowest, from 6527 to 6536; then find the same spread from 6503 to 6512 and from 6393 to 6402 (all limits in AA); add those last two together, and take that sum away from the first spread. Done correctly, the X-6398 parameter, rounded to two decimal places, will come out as -1.20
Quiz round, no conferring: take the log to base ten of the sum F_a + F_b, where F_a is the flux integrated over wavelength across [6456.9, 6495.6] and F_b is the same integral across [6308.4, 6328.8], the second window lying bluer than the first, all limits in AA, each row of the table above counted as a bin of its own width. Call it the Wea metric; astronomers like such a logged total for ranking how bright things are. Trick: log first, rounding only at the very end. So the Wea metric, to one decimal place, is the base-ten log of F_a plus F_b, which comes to 3.0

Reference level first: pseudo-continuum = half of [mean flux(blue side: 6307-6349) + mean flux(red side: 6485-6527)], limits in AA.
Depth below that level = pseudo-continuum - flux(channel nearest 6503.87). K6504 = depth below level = -0.14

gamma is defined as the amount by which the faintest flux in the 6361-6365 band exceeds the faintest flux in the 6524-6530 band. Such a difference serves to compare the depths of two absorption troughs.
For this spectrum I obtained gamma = 0.2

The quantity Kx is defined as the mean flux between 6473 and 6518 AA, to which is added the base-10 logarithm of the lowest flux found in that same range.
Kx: 16.7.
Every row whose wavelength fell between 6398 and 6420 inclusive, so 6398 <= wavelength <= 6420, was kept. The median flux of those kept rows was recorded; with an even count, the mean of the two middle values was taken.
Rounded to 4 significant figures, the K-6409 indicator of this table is 16.00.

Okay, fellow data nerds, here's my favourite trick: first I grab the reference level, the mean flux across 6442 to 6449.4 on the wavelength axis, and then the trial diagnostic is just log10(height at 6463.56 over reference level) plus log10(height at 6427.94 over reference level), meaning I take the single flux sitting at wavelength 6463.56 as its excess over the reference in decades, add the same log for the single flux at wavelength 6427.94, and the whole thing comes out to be 0.009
